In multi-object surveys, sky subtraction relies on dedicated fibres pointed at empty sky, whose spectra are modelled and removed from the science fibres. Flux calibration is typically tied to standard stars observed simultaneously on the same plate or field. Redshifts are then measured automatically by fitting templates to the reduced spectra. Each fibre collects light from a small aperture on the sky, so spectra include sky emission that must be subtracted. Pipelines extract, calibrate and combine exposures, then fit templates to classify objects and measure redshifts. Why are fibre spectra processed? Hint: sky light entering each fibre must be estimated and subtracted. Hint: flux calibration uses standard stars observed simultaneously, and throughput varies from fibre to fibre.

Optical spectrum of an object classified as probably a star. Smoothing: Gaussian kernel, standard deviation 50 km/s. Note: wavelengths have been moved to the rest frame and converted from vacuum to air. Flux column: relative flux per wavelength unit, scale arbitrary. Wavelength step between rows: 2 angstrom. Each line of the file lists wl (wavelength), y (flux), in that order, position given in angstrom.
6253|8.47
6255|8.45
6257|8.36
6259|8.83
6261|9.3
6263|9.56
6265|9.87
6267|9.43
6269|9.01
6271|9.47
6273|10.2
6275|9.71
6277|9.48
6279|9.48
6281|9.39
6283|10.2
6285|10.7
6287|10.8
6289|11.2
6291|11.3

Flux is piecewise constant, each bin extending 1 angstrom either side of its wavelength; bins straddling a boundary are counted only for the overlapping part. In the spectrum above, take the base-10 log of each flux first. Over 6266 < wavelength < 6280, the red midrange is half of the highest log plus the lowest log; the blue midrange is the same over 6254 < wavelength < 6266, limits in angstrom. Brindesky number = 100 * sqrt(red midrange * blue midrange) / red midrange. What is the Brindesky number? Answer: 98.8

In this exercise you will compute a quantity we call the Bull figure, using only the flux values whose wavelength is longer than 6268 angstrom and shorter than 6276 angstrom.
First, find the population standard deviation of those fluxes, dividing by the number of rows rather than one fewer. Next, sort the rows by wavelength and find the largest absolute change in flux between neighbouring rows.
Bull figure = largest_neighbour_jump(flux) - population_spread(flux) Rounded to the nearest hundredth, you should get 0.30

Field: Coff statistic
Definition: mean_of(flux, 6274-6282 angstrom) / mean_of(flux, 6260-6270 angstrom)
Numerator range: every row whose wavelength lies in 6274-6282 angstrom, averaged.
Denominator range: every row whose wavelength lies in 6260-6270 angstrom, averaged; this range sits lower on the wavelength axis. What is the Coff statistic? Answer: 1.01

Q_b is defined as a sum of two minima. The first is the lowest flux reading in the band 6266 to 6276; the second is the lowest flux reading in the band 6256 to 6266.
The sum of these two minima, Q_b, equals 17.4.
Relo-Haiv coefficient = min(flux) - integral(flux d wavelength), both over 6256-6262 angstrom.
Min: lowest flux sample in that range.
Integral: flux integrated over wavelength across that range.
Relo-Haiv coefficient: -44.6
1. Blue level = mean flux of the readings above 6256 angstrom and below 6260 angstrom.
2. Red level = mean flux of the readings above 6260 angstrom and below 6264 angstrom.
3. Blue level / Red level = 0.91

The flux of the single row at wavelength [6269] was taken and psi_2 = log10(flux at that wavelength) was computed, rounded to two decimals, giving 0.95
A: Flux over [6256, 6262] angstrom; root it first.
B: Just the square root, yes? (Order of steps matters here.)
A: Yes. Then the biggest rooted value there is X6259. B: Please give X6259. 3.05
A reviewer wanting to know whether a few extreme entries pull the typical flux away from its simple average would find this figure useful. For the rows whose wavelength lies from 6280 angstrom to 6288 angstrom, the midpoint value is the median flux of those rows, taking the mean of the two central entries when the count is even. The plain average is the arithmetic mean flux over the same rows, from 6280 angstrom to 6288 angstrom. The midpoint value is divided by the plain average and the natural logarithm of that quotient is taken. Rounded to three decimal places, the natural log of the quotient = 0.017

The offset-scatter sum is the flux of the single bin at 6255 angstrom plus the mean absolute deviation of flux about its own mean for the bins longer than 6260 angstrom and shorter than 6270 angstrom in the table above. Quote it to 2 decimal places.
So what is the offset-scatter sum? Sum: 8.67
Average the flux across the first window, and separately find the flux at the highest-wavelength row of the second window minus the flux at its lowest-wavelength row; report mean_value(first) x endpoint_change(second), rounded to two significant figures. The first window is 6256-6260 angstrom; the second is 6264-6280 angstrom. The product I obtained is -3.4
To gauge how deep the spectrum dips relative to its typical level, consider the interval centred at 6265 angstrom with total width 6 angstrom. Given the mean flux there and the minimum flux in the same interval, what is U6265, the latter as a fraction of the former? 0.980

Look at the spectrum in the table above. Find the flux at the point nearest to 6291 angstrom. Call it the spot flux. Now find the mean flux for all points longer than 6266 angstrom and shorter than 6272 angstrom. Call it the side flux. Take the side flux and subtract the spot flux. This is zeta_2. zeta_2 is -2.0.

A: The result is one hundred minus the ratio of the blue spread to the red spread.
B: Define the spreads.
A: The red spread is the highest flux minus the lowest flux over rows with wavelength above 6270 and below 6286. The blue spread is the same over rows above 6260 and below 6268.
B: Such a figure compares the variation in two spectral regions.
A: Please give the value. 99.6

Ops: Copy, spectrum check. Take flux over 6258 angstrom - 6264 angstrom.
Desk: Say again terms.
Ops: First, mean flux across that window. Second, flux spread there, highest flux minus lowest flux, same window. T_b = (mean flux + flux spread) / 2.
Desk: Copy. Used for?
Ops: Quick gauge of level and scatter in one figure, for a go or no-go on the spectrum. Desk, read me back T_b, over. 4.98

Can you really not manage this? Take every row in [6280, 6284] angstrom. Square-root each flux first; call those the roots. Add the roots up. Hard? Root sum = 6.26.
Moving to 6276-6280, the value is 6.16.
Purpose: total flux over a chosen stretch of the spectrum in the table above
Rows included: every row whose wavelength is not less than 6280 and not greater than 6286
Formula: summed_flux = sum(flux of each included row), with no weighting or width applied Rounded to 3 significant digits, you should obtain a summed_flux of 30.3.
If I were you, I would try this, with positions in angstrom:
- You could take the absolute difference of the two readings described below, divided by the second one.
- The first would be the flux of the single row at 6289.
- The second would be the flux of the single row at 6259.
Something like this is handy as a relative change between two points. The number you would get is 0.27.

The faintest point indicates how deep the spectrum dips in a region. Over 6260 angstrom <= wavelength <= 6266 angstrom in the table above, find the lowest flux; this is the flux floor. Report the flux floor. 9.3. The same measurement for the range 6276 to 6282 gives 9.39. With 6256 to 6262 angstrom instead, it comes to 8.36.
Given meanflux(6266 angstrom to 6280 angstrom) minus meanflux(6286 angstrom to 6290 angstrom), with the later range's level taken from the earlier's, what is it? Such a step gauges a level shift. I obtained -1.5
